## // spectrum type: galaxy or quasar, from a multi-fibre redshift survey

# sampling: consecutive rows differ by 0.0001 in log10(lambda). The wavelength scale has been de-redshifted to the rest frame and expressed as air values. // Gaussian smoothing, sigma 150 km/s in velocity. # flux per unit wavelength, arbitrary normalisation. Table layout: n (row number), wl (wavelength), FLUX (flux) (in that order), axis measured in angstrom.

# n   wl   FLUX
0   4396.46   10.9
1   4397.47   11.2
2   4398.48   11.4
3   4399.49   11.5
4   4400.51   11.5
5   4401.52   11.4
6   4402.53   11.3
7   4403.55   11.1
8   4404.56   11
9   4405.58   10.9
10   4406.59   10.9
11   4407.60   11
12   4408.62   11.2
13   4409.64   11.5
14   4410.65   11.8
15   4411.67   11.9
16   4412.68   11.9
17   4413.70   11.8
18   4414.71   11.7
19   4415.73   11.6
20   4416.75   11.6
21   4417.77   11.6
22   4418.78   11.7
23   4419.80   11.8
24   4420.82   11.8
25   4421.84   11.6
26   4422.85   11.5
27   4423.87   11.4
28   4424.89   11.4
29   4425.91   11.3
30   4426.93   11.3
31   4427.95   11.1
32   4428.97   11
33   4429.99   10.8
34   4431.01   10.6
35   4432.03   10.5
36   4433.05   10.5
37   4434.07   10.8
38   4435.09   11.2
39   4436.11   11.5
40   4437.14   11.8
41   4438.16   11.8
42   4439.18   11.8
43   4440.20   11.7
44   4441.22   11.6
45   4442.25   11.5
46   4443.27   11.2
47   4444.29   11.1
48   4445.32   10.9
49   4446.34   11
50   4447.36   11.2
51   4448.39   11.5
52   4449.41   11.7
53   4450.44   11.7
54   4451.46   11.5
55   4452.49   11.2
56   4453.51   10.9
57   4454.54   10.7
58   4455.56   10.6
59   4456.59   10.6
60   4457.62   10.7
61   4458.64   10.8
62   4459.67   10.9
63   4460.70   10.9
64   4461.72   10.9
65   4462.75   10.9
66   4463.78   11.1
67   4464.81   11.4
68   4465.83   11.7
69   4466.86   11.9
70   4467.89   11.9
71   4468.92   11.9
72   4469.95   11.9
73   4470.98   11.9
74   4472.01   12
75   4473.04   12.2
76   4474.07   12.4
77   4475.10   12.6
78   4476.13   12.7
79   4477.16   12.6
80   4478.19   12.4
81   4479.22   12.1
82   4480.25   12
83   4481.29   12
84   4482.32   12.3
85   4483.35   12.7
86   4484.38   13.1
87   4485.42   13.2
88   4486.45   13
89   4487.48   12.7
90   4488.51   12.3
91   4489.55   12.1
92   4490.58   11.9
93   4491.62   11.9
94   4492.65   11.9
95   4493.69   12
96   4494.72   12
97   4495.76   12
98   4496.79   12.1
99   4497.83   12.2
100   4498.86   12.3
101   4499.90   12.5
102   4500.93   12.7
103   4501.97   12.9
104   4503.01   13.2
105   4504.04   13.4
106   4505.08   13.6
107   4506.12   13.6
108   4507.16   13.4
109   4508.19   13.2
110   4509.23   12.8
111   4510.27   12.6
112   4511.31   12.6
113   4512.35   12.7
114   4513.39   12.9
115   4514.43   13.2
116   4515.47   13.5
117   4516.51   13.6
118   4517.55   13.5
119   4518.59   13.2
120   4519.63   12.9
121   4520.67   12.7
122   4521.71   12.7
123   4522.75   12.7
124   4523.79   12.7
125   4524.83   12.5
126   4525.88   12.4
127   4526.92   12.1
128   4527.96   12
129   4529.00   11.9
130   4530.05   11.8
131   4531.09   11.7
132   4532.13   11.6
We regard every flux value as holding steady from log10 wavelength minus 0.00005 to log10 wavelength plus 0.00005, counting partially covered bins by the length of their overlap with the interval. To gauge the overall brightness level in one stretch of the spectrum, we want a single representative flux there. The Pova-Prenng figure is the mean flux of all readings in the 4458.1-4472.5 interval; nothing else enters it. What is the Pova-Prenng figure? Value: 11.4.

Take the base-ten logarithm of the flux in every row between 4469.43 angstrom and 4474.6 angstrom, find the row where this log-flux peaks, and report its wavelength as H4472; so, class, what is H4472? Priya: 4474.07 angstrom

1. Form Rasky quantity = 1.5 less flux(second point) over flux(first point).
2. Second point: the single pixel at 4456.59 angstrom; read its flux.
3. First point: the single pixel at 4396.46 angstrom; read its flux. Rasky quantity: 0.53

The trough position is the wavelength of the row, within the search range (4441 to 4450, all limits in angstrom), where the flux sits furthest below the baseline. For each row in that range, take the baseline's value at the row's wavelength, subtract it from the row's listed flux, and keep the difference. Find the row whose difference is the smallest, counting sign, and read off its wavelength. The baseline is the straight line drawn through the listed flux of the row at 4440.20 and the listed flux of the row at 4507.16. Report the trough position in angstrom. 4445.32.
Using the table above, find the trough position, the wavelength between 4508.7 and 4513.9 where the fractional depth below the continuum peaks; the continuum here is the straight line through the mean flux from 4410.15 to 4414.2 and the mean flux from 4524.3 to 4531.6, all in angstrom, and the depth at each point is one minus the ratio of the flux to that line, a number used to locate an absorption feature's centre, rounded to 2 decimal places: 4511.31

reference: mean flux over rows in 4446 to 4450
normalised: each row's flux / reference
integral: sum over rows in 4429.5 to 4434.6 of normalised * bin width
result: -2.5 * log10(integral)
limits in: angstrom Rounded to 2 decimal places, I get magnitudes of -1.70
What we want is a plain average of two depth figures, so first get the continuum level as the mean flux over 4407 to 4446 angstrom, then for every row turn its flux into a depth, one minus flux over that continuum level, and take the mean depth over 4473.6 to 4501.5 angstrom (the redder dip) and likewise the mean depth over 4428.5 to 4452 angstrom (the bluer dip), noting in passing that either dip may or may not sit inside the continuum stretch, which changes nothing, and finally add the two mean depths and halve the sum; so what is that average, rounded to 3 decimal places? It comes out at -0.037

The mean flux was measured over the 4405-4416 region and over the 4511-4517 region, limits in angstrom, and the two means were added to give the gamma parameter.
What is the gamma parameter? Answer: 24.6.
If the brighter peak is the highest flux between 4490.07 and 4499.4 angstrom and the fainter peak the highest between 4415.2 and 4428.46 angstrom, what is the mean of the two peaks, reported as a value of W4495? 12.05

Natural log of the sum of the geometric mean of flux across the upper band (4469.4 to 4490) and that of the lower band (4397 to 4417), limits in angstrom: 3.17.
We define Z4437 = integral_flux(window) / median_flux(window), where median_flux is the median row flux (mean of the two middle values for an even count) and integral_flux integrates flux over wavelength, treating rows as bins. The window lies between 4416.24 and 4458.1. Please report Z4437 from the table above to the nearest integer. 42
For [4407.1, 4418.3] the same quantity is 11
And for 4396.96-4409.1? 12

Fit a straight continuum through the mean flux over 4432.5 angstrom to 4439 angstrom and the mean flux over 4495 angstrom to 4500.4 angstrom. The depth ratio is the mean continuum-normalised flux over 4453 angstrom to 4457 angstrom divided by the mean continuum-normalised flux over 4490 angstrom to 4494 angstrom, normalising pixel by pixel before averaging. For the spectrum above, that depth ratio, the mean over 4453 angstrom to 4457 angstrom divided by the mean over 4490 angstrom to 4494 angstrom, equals 0.94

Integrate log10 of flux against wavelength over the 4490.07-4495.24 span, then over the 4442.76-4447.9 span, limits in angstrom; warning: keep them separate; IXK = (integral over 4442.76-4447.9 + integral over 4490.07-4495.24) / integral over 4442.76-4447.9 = 2.04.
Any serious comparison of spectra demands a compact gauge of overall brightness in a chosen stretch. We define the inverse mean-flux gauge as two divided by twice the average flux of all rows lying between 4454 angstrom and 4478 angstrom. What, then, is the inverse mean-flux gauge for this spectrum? 0.087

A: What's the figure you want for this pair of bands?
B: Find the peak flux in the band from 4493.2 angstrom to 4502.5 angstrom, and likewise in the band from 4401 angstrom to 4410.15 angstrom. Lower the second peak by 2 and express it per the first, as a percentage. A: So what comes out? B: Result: 73.6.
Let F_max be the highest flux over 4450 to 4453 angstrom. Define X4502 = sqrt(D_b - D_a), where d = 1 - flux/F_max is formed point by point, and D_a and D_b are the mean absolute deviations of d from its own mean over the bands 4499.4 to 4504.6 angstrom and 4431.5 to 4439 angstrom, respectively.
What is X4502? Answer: 0.13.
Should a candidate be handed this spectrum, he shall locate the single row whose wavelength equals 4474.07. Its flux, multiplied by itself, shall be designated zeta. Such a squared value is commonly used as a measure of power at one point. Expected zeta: 154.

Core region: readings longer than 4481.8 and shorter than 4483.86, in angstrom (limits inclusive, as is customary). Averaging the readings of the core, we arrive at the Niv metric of 12.5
